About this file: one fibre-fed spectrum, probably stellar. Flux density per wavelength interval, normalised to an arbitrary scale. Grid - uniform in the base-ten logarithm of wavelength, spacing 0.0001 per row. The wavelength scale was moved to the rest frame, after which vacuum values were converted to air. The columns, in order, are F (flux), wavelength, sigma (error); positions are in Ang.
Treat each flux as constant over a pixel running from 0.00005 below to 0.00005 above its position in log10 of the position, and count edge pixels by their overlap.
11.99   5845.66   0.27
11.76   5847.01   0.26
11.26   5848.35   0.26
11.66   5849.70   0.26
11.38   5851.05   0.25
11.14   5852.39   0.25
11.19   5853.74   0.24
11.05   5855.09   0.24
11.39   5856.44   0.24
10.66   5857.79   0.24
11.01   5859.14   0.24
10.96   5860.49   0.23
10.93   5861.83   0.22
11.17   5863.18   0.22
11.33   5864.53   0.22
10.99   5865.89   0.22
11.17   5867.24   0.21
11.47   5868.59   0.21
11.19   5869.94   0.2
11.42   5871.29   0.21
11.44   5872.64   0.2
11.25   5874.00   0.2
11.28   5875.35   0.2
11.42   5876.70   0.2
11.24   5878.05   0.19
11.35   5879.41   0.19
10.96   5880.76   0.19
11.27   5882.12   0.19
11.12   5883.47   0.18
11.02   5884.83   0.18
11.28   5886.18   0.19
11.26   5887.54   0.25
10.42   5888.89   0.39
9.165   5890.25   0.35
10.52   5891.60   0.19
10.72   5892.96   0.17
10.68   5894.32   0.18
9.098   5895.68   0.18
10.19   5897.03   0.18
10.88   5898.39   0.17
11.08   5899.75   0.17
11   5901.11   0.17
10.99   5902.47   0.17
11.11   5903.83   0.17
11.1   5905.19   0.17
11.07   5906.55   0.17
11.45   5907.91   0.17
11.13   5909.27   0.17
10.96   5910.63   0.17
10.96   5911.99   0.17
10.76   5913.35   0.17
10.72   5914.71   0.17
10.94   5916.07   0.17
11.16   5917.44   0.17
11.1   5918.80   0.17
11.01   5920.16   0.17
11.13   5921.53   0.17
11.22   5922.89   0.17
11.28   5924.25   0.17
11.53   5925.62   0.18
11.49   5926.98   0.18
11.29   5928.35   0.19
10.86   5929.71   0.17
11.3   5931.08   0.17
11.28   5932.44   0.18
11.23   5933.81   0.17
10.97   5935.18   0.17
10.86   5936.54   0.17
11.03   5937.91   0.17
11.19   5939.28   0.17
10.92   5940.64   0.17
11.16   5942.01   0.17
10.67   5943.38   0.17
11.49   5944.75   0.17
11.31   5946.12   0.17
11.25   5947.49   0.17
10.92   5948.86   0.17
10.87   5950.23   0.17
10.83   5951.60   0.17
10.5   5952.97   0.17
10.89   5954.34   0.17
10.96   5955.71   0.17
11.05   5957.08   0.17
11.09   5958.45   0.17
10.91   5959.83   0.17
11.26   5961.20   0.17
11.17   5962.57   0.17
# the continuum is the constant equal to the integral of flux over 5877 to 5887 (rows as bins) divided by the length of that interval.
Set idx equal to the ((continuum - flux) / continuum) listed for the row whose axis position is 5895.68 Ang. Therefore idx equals 0.19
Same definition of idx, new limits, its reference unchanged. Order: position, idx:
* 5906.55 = 0.01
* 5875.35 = -0.01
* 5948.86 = 0.02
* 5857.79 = 0.05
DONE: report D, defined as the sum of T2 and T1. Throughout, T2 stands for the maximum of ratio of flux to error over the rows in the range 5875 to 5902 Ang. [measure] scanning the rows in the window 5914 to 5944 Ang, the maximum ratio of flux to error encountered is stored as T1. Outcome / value 132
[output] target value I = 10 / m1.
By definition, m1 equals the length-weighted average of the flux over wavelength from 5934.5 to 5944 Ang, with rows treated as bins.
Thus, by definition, 0.911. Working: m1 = 11.0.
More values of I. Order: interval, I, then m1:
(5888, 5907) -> 0.946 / 10.6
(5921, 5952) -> 0.898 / 11.1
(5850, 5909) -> 0.909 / 11.0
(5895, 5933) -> 0.909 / 11.0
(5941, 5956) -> 0.911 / 11.0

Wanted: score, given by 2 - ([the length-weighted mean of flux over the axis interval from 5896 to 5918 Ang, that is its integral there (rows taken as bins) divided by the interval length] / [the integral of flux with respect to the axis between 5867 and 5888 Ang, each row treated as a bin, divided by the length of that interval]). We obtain 1.03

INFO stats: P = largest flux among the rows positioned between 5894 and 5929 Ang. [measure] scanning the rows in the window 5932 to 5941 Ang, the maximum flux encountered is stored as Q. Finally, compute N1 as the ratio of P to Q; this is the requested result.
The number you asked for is 1.02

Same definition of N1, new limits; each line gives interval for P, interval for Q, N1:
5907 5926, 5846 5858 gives 0.98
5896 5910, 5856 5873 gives 1.00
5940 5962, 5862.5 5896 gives 1.00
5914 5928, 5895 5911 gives 1.01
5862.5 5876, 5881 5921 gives 1.00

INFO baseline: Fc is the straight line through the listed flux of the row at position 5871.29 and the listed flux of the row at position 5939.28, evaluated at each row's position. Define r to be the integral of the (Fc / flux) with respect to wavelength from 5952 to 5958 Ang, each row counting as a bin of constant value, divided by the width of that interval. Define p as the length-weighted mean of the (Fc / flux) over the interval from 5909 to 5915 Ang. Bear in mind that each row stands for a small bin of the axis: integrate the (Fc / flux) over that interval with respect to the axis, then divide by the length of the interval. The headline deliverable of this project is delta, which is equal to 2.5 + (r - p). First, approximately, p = 1.04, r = 1.03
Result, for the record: 2.491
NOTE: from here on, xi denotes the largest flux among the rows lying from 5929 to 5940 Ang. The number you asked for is 11.3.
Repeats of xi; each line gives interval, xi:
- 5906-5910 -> 11.45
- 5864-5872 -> 11.47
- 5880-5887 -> 11.28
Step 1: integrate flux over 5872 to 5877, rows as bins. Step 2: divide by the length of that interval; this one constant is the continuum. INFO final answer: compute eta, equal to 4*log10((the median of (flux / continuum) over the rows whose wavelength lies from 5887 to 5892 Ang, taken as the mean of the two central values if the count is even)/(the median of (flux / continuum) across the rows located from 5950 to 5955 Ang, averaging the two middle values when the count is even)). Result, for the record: -0.06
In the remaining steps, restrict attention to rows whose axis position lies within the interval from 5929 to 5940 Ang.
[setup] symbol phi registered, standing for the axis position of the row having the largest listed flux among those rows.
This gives 5931.08 Ang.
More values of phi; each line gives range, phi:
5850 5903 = 5868.59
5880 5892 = 5886.18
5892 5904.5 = 5903.83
